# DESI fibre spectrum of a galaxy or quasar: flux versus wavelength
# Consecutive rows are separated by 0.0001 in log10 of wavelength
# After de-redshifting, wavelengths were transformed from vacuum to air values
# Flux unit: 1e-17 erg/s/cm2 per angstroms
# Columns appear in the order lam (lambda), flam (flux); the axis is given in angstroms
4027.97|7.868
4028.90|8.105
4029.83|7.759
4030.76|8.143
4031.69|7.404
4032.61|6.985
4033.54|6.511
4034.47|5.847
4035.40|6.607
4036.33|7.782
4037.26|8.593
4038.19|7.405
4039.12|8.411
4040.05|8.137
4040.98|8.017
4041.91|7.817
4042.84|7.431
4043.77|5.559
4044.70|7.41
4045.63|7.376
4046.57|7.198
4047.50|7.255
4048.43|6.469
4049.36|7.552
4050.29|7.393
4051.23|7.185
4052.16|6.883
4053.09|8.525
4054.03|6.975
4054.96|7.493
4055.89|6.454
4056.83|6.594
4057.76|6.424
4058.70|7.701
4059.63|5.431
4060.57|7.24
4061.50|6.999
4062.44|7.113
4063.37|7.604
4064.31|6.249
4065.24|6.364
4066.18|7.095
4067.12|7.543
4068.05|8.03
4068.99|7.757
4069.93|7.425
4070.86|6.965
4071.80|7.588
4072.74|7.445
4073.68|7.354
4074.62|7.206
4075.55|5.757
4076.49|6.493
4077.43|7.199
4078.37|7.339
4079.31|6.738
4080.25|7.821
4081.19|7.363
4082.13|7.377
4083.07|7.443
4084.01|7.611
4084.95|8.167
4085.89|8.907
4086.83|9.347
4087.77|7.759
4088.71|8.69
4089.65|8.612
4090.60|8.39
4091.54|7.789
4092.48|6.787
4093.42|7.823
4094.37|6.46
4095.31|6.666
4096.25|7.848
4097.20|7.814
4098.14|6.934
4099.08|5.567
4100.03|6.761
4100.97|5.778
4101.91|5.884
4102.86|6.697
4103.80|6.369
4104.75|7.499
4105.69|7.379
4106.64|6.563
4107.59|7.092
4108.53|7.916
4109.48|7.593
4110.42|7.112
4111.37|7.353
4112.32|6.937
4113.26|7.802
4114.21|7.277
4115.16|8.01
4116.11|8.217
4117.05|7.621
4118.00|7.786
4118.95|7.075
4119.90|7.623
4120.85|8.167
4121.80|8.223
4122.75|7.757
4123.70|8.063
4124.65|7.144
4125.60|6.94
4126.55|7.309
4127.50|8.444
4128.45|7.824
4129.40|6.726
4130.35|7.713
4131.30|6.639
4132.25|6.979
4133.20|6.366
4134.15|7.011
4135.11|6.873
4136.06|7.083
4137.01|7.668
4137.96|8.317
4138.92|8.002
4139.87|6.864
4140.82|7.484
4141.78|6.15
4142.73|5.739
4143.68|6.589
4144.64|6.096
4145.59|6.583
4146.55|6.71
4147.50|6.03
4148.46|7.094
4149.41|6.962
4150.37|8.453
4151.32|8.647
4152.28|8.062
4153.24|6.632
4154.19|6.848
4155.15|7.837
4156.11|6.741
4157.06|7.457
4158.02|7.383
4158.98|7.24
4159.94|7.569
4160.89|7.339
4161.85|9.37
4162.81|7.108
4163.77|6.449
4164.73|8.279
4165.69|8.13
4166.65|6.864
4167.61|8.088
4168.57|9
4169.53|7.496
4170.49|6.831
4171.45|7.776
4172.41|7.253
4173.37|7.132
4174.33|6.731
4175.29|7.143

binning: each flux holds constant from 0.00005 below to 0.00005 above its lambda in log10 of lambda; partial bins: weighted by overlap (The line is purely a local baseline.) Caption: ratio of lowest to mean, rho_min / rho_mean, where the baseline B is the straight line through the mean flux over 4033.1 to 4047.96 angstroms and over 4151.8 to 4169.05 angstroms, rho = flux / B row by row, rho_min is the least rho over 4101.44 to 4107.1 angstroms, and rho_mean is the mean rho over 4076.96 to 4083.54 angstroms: 0.80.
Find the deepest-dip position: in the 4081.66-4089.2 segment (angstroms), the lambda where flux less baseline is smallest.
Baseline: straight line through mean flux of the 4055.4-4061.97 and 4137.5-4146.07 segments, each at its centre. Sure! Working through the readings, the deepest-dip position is 4082.13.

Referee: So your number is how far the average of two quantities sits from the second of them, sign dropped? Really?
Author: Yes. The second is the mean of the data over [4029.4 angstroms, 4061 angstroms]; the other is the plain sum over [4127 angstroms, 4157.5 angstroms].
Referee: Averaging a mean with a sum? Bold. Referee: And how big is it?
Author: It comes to 111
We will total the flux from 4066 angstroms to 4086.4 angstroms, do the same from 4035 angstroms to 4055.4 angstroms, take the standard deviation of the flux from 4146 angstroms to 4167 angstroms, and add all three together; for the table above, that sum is 327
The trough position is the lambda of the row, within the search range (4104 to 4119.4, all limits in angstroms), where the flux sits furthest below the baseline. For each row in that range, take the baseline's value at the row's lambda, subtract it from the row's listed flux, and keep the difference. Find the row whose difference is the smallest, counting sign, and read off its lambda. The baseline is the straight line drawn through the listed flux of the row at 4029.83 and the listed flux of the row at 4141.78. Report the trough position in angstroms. 4106.64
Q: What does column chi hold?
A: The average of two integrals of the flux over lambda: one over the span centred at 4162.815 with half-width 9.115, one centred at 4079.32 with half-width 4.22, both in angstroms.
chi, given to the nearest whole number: 99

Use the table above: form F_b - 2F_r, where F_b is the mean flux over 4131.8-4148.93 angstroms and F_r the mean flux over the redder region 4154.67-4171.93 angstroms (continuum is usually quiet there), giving -8.3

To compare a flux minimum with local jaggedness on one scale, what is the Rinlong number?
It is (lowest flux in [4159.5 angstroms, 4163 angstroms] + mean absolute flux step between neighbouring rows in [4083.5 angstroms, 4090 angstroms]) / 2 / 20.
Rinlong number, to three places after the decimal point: 0.196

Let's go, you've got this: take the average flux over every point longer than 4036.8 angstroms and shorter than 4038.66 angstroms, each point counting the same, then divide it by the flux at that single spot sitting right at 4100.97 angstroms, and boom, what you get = 1.4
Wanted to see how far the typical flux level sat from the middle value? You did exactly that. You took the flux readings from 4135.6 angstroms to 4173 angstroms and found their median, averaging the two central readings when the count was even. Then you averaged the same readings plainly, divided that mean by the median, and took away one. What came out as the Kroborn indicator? 0.012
